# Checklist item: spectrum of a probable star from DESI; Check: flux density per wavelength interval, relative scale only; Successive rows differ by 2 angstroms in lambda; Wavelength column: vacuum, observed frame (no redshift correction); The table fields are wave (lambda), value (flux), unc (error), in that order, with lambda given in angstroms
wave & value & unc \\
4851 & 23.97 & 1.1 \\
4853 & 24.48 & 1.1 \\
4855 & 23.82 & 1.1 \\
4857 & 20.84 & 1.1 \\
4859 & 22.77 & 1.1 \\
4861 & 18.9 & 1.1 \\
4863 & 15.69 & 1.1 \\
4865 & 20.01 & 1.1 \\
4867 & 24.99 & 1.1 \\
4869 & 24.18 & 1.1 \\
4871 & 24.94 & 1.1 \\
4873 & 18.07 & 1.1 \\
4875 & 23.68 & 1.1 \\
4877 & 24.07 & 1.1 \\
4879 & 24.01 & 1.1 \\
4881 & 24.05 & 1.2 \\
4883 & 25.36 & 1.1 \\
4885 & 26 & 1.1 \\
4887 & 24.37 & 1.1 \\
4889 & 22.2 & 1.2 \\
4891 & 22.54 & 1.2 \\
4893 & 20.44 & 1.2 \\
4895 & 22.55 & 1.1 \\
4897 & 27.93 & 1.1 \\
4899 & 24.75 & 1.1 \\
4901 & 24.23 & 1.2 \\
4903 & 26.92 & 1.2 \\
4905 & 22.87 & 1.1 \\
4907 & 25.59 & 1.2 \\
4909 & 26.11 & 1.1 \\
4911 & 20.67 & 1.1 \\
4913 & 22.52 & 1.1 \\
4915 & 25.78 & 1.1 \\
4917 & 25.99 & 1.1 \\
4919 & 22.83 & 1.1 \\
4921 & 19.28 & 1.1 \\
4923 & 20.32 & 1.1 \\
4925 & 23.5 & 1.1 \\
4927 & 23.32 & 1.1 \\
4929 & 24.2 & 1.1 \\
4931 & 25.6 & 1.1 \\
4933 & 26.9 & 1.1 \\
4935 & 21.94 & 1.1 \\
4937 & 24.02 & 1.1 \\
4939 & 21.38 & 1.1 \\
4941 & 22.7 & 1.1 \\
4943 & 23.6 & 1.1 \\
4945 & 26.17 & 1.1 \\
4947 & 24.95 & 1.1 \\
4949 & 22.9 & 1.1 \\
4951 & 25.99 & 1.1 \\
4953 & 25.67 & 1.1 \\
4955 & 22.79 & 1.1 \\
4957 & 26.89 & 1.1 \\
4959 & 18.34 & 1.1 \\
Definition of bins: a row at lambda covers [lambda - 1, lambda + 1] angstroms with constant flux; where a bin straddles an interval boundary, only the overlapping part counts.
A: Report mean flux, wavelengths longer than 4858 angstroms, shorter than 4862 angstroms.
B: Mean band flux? 20.8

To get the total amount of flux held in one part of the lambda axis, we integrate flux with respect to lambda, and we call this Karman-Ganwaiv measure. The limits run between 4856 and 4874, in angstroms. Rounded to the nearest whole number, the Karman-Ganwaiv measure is 381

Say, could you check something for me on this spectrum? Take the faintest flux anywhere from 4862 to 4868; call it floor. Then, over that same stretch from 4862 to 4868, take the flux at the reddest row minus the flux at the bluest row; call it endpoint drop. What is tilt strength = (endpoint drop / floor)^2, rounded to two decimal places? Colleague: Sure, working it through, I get 0.35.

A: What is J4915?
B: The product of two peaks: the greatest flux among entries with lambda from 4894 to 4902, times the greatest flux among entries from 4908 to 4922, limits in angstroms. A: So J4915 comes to 729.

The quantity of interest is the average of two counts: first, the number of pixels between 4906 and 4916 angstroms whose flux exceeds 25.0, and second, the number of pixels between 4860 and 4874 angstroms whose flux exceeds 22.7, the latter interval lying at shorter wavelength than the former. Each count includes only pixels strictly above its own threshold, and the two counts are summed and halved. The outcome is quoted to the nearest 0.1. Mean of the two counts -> 3.0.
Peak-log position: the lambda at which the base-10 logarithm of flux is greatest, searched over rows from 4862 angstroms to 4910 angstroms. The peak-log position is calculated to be 4897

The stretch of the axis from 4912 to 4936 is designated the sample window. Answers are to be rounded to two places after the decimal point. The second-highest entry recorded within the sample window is 25.99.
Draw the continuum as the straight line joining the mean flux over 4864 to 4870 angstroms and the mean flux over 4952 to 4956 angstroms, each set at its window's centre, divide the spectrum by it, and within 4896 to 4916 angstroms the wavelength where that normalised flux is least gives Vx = 4911 angstroms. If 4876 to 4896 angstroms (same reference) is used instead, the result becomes 4893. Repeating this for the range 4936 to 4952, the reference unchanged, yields 4939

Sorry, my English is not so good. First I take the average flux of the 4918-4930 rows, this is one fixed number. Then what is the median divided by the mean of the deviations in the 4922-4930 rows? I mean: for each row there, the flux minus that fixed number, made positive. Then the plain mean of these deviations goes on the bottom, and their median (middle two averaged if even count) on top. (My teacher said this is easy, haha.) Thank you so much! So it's 1.02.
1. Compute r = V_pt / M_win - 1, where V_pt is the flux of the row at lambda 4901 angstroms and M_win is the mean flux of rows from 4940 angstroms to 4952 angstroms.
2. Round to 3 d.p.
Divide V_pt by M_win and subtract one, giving -0.006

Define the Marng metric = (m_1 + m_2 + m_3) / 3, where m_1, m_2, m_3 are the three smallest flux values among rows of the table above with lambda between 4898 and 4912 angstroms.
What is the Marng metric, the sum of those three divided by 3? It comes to 22.6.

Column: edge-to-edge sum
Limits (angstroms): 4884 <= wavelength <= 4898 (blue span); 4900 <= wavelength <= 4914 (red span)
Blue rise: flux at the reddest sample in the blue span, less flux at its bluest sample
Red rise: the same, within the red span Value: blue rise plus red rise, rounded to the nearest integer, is 0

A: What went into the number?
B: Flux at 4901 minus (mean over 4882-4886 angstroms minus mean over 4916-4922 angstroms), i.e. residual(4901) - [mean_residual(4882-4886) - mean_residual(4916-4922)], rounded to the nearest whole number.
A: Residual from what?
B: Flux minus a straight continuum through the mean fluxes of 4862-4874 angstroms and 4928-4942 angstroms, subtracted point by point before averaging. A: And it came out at -3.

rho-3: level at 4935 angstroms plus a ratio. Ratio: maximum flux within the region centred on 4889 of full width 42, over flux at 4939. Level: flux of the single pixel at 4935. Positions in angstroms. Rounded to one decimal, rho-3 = 23.2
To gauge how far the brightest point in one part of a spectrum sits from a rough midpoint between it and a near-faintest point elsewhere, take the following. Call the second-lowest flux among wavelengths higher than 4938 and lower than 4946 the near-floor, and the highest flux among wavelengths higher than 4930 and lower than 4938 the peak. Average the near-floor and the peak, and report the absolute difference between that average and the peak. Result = 2.1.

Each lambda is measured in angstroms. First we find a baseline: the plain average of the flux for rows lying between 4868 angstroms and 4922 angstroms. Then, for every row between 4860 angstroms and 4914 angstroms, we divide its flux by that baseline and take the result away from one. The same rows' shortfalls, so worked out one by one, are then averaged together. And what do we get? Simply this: 0.022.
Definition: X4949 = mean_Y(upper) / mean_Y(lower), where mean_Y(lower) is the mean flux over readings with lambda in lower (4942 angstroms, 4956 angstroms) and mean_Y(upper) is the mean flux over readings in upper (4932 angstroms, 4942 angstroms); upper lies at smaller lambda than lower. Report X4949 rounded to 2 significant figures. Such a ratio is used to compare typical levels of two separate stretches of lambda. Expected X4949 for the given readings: 0.95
